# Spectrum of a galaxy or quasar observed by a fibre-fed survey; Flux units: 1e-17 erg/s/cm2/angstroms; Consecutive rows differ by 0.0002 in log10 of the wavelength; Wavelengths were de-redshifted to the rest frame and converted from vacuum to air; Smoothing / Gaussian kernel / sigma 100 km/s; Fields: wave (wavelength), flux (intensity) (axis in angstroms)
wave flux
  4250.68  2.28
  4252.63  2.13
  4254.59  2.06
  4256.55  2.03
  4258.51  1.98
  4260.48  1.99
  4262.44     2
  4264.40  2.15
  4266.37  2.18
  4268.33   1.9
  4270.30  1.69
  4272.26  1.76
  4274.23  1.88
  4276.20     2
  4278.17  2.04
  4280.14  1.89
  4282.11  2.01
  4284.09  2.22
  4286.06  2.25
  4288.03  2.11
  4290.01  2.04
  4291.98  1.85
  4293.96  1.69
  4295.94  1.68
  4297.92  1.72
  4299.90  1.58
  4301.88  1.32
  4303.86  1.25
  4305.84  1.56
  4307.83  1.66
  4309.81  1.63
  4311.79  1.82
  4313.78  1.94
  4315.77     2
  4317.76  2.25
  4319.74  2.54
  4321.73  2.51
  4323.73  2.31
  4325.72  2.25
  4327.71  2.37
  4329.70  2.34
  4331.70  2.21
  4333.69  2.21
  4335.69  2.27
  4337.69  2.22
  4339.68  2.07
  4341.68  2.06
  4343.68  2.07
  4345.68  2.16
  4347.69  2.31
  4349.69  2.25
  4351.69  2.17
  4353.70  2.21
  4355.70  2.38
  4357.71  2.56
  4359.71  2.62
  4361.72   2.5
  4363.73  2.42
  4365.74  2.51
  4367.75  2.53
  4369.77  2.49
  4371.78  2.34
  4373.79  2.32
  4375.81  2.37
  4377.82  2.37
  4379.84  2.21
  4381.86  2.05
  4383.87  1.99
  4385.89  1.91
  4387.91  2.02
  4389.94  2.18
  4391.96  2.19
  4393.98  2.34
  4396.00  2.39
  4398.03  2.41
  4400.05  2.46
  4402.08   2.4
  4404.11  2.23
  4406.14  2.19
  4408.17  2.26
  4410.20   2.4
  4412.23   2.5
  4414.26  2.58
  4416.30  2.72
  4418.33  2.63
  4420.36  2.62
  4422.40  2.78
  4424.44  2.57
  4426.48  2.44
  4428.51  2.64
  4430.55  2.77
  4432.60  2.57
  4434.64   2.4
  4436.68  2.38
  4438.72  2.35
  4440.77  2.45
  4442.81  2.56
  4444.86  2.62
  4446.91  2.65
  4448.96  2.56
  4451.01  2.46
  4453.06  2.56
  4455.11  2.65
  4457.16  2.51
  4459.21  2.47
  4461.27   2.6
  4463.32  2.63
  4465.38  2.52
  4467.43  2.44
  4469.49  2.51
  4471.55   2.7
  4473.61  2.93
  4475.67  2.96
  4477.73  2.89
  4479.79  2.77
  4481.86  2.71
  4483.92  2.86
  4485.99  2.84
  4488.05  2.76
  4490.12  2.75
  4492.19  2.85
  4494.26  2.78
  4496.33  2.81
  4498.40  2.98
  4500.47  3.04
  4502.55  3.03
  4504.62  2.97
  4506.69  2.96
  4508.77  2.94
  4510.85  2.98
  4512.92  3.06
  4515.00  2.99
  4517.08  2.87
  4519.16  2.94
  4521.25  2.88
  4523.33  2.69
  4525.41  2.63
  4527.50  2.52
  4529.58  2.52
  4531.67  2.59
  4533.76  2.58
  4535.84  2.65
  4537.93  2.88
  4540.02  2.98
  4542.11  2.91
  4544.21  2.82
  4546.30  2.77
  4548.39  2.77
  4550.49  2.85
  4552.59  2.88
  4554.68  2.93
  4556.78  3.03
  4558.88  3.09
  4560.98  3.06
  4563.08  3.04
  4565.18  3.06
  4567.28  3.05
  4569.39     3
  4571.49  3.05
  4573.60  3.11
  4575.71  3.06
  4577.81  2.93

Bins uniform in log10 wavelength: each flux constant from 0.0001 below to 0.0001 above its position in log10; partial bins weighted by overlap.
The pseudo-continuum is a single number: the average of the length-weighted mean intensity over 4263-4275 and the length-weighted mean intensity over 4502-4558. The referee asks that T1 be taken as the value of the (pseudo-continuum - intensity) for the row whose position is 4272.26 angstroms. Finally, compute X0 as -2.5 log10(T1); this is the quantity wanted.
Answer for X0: 0.5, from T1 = 0.62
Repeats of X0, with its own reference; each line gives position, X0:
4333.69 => 1.9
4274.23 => 0.7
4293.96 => 0.4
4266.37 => 1.7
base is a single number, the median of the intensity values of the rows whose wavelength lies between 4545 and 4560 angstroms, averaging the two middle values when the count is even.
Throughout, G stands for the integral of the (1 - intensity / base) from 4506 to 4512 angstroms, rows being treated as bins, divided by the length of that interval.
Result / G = -0.03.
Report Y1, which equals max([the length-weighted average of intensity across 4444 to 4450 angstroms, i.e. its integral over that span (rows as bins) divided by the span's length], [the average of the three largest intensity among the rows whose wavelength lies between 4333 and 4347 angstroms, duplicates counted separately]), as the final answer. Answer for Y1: 2.6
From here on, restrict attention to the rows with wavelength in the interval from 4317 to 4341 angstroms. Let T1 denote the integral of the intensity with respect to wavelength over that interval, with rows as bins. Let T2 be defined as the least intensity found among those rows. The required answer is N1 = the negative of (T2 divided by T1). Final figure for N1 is -0.038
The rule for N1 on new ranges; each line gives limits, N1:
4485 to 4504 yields -0.050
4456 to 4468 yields -0.080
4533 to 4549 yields -0.058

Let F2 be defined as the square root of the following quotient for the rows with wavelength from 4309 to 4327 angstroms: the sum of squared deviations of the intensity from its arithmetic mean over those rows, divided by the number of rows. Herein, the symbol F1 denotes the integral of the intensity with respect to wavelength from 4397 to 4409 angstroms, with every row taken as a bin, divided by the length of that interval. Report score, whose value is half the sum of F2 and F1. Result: 1.31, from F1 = 2.3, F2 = 0.293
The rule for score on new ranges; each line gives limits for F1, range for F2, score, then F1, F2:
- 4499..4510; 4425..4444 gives 1.56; 3.0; 0.131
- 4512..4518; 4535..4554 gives 1.53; 3.0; 0.091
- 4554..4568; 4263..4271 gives 1.62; 3.0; 0.200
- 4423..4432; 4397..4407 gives 1.36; 2.6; 0.107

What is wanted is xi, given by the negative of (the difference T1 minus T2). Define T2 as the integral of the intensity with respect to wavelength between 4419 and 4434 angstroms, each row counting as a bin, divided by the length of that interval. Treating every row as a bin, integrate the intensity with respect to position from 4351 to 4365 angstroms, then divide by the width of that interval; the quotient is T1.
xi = 0.2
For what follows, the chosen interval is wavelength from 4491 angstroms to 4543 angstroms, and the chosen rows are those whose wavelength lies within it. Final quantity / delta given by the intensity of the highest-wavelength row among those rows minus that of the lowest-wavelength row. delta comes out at 0.06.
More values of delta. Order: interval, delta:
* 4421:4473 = -0.08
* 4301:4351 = 0.93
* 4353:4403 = 0.19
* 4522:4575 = 0.42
